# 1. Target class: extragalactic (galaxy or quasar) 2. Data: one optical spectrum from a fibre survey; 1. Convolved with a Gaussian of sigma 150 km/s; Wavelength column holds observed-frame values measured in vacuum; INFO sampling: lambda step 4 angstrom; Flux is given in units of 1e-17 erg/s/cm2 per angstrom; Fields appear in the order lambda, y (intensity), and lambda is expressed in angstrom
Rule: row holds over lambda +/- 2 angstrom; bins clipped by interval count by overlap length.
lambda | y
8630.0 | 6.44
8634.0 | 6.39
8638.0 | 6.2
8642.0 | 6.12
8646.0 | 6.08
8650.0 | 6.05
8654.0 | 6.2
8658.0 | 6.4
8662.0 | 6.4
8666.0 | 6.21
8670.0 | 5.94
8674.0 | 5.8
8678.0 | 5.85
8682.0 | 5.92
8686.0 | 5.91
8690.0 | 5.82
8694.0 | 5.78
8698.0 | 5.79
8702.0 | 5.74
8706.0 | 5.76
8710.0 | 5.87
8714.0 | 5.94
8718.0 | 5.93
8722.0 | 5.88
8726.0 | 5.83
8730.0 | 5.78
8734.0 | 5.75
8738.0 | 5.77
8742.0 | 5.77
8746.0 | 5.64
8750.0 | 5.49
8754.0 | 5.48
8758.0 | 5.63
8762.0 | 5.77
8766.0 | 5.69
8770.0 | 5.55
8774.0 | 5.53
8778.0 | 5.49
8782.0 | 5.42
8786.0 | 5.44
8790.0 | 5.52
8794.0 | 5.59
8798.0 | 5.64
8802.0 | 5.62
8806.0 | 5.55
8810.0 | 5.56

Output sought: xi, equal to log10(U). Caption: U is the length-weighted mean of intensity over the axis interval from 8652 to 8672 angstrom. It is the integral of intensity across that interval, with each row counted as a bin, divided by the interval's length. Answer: 0.794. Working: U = 6.23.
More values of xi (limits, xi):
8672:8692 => 0.768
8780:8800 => 0.742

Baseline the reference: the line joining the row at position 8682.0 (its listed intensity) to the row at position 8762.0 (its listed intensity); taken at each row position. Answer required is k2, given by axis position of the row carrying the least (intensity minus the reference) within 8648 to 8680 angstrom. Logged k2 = 8674.0 angstrom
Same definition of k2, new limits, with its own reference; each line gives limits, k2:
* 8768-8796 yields 8782.0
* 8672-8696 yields 8674.0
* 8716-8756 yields 8754.0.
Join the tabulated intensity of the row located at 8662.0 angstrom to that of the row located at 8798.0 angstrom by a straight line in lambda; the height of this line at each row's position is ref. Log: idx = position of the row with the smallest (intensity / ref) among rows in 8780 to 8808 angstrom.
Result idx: 8782.0 angstrom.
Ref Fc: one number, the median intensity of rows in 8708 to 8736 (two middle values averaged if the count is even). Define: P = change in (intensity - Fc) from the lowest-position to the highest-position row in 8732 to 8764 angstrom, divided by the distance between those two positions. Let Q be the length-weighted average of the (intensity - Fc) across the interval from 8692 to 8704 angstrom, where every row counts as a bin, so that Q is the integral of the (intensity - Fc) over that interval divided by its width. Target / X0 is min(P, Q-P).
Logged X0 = -0.10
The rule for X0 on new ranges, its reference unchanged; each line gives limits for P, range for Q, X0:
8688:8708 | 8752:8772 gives -0.24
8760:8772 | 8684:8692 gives -0.03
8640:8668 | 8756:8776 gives -0.24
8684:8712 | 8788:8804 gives -0.28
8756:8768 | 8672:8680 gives -0.05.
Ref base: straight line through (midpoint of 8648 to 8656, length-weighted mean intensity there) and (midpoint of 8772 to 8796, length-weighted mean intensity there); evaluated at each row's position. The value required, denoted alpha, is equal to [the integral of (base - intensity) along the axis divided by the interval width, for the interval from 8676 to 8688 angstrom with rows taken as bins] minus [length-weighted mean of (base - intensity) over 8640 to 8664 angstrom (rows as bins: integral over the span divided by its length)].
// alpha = 0.17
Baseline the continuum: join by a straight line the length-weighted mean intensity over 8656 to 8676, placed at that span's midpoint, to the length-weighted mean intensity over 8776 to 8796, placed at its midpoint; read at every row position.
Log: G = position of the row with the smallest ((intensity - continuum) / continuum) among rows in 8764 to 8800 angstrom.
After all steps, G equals 8782.0 angstrom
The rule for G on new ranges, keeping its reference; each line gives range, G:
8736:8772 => 8750.0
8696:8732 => 8702.0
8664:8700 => 8674.0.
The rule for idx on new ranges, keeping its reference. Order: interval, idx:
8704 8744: 8706.0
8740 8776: 8750.0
